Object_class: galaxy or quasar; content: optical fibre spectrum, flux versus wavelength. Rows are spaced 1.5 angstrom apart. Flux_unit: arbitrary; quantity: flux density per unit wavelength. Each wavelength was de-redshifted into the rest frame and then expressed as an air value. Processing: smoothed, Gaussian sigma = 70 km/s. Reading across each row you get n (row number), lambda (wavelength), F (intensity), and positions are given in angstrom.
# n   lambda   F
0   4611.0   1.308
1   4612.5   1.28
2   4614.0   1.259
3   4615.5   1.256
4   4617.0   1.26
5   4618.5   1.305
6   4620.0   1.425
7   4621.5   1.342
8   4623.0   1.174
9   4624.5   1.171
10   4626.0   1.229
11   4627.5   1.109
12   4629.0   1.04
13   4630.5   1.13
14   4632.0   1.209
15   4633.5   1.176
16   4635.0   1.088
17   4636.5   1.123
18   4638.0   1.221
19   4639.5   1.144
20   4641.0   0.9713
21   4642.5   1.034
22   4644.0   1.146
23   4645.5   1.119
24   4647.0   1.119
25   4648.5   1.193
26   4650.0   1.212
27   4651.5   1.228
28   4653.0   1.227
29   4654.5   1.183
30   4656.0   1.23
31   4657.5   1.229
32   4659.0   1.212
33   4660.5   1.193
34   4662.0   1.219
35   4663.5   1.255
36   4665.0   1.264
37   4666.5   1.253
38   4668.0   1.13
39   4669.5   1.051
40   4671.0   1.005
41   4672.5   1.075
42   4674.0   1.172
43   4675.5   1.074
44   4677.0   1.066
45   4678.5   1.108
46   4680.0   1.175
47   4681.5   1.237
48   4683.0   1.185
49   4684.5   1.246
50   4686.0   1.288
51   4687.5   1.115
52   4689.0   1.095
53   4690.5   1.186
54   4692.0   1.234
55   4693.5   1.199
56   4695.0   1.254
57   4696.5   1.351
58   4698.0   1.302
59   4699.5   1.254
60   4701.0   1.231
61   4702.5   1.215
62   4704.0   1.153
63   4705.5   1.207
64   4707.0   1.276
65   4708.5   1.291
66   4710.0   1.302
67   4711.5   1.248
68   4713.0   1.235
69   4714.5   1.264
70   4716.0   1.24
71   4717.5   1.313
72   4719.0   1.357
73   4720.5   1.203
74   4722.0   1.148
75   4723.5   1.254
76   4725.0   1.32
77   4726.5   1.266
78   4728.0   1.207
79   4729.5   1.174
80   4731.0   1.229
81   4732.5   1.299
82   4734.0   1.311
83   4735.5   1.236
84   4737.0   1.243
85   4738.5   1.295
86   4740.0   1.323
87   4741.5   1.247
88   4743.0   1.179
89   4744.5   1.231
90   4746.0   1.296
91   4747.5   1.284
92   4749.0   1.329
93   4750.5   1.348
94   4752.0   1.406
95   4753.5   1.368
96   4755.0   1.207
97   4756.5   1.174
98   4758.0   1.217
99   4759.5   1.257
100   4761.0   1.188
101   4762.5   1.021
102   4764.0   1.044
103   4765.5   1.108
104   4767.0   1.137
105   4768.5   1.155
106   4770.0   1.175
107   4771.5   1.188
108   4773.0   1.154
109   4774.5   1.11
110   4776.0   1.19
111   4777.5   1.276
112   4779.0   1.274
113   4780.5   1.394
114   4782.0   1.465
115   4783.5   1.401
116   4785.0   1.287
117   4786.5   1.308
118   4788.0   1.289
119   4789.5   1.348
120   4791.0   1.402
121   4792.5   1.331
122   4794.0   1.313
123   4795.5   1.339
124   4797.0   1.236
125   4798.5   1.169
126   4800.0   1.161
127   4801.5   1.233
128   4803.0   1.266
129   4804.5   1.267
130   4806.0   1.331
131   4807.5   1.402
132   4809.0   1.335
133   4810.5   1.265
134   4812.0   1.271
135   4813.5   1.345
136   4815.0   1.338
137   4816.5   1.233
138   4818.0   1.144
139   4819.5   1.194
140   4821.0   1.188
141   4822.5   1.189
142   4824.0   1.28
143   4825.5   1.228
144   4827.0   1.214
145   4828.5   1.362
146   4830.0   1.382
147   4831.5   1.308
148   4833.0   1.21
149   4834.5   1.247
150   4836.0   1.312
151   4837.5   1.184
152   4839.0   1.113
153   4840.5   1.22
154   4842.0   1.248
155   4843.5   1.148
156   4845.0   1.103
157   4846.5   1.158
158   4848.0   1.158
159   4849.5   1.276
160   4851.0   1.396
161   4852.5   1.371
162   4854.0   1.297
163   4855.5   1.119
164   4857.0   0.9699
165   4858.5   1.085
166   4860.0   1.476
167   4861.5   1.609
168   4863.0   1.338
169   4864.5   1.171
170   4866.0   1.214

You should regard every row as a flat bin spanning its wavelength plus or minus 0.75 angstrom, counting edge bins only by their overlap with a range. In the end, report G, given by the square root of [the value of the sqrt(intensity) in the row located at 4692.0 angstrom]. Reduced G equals 1.05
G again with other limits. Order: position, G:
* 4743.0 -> 1.04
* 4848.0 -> 1.04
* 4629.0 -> 1.01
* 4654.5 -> 1.04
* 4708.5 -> 1.07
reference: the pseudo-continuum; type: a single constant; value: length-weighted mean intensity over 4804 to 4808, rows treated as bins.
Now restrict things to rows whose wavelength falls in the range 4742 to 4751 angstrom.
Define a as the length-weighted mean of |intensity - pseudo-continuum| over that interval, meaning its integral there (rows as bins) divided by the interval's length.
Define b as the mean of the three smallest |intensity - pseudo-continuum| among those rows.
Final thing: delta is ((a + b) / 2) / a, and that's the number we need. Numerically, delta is 0.65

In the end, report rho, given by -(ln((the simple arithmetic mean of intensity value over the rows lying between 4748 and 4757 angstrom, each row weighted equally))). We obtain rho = -0.27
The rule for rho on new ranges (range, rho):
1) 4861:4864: -0.39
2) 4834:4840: -0.19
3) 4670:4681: -0.09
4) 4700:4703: -0.20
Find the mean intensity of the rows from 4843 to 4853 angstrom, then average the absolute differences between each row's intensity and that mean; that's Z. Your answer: 0.101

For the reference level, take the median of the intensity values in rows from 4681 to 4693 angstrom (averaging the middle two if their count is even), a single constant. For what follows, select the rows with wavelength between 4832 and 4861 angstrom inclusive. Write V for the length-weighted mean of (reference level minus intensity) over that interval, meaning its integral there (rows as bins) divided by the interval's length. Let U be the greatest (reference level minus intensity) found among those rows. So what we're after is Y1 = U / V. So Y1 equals -25.3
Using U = 0.240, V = -0.01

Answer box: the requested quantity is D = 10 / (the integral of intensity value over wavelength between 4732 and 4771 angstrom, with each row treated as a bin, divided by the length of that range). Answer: 8.11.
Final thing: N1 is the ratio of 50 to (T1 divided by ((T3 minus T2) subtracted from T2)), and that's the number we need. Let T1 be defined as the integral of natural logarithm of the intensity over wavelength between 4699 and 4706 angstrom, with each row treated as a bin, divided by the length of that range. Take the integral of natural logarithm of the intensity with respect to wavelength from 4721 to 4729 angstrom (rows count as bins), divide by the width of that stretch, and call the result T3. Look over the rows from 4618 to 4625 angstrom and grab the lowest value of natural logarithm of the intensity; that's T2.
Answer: 28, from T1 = 0.191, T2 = 0.16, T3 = 0.211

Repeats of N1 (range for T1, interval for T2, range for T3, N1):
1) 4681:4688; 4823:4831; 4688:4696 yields 54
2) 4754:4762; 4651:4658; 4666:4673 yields 65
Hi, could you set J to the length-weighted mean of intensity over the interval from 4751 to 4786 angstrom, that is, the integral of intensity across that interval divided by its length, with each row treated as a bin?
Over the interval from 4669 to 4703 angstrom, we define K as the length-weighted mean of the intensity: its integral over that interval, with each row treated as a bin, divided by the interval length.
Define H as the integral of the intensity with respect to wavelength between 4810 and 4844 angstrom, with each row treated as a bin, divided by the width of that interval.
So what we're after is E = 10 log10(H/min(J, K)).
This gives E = 0.234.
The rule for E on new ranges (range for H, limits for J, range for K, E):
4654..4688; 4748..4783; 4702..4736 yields -0.197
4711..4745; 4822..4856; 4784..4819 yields 0.042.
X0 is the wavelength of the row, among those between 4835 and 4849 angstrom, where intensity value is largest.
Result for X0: 4836.0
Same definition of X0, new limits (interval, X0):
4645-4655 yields 4651.5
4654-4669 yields 4665.0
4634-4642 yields 4638.0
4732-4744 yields 4740.0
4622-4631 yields 4626.0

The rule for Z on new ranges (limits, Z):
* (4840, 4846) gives 0.054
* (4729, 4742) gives 0.040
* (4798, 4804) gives 0.042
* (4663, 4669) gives 0.048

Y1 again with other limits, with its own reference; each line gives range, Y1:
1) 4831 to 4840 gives -5.9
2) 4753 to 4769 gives 4.5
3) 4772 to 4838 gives -1.5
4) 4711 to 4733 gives -1.6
